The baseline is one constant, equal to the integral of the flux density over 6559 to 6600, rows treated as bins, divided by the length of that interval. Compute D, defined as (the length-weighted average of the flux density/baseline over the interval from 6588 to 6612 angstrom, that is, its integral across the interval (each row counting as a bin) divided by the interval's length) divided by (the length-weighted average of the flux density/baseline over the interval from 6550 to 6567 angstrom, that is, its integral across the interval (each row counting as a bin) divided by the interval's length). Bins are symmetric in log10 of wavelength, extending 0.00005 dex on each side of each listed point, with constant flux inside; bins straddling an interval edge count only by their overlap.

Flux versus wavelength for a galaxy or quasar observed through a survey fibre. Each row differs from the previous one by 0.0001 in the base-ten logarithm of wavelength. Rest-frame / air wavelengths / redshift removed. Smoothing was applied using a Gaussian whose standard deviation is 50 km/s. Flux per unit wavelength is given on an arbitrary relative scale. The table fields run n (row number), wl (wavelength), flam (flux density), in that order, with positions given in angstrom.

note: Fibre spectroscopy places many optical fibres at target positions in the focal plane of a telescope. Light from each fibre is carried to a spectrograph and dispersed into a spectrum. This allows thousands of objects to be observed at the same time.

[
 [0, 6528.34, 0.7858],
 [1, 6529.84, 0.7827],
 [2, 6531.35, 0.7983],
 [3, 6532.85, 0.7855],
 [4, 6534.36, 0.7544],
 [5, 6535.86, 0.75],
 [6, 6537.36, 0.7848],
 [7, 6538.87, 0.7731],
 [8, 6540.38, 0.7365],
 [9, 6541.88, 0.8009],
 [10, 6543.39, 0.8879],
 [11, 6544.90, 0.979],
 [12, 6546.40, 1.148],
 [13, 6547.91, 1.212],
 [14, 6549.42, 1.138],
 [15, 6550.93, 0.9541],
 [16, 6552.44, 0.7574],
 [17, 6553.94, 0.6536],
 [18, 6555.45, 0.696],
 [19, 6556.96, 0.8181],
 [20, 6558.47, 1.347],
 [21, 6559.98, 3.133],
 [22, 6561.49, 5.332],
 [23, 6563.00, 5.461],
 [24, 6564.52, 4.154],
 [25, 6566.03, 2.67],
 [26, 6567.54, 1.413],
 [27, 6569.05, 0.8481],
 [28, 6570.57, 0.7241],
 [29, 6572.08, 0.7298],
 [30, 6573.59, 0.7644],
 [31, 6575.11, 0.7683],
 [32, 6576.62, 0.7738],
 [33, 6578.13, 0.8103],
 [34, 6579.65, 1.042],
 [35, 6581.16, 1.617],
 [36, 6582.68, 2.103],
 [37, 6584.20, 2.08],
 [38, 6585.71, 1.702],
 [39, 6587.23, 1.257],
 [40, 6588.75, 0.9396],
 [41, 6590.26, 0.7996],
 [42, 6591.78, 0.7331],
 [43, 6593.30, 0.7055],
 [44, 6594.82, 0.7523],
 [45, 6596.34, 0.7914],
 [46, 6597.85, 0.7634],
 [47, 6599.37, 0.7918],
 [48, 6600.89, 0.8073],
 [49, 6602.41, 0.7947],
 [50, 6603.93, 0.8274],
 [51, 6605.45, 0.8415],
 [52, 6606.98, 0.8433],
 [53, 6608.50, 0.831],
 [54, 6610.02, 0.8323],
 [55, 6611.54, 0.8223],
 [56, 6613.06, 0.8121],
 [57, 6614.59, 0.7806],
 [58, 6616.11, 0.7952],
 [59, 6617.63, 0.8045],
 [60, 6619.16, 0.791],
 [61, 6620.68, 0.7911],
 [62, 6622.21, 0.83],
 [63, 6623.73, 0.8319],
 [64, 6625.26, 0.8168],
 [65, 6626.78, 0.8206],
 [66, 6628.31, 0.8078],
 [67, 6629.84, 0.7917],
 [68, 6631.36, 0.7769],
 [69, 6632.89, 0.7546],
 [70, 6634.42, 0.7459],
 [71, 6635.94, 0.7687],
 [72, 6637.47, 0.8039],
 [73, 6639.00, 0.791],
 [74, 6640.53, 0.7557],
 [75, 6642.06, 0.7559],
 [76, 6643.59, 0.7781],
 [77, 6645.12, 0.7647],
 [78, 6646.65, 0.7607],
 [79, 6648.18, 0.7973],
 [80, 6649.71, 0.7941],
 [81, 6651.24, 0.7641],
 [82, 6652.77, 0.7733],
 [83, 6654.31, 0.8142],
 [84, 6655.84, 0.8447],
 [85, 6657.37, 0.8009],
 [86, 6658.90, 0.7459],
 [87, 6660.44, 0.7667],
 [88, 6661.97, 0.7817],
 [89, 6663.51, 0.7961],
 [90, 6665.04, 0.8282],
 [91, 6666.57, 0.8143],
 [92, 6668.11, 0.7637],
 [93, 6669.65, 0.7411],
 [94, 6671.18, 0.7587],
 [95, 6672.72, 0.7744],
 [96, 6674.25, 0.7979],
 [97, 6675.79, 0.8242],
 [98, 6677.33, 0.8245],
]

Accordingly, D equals 0.3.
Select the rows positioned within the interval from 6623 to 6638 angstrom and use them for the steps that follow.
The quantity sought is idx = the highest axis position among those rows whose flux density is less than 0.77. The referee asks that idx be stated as 6635.94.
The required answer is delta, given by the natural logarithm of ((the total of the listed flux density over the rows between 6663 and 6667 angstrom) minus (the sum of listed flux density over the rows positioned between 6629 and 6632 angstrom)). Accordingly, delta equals -0.1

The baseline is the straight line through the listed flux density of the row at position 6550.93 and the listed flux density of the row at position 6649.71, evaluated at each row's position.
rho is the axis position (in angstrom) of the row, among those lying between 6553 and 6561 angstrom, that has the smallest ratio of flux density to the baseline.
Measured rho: 6553.94 angstrom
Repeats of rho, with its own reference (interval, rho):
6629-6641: 6634.42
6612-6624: 6614.59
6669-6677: 6669.65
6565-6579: 6570.57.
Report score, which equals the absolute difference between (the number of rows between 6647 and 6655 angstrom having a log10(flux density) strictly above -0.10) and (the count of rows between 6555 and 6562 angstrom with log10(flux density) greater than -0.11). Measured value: 2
